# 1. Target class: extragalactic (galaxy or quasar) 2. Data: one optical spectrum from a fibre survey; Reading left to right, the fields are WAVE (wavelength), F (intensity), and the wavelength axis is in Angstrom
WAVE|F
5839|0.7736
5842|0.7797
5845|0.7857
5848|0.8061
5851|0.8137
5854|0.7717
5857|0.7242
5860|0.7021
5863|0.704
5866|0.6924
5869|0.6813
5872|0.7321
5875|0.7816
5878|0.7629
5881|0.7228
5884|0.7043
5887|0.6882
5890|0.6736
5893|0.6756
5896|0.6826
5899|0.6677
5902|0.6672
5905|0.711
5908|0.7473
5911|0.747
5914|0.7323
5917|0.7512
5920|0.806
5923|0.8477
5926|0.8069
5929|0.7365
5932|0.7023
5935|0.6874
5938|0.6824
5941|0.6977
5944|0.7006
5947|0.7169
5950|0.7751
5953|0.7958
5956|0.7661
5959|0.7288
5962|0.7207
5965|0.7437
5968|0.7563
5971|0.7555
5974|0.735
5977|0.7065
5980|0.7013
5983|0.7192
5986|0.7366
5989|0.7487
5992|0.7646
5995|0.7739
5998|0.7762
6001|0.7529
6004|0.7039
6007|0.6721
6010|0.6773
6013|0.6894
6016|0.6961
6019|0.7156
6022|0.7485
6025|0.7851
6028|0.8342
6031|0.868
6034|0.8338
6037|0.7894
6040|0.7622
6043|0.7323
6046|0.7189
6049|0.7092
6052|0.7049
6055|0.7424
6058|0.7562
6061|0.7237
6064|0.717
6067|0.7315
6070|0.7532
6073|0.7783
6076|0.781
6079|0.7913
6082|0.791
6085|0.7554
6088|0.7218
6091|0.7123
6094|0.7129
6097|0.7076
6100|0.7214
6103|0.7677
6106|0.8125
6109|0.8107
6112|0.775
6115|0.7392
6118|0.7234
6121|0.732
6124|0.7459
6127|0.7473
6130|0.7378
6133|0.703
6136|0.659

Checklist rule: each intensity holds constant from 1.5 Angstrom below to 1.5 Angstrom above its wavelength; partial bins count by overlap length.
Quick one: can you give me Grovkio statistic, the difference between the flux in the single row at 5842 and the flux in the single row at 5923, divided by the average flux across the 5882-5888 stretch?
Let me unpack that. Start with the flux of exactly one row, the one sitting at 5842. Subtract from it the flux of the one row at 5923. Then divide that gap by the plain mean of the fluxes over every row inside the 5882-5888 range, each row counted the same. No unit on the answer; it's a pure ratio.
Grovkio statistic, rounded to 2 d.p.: -0.10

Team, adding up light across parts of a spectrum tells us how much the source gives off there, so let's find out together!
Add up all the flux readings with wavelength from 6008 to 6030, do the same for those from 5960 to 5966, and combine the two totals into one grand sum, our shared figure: 6.6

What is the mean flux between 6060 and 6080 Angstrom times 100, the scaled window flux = 75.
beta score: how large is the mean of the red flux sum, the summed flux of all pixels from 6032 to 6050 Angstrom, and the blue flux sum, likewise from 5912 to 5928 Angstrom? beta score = 4.2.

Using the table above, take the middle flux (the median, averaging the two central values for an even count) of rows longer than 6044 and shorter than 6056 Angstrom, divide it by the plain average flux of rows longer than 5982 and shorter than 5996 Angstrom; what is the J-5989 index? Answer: 0.95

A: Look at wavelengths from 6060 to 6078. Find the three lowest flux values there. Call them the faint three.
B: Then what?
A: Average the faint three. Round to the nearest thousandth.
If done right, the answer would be 0.724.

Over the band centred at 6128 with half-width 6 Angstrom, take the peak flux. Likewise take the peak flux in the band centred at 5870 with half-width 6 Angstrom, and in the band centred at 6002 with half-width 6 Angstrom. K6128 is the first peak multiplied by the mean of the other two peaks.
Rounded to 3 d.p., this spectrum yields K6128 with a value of 0.582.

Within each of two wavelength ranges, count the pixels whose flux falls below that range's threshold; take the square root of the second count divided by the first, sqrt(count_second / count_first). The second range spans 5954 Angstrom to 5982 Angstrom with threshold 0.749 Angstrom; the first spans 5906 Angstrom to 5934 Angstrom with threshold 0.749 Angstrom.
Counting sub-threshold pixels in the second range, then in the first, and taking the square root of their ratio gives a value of 1.10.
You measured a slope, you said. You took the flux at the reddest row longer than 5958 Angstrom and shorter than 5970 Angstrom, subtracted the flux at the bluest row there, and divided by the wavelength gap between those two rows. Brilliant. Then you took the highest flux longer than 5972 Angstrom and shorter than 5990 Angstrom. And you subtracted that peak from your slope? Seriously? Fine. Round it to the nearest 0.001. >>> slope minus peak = -0.746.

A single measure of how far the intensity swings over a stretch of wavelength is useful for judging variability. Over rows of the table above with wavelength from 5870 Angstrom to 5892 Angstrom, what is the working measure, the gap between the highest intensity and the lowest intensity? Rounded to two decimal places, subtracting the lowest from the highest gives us 0.11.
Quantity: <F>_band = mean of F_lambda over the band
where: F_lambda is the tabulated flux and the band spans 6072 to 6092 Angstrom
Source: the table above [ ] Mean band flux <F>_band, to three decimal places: 0.762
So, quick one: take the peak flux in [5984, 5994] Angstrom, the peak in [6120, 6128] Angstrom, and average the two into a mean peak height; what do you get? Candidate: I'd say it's 0.756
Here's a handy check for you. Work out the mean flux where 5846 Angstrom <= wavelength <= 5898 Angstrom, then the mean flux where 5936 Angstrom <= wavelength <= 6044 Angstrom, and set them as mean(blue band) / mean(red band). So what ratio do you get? 0.975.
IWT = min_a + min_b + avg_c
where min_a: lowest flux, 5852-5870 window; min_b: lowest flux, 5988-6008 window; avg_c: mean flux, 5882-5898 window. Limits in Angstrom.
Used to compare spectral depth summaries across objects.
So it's 2.04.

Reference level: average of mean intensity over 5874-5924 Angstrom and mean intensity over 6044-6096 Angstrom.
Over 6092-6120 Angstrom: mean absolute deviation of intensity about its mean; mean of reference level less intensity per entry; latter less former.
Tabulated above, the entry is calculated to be -0.0527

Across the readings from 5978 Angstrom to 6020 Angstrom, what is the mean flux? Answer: 0.723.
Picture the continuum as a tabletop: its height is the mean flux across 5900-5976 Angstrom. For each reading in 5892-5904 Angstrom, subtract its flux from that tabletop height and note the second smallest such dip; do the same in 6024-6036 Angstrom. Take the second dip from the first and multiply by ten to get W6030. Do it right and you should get 1.6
